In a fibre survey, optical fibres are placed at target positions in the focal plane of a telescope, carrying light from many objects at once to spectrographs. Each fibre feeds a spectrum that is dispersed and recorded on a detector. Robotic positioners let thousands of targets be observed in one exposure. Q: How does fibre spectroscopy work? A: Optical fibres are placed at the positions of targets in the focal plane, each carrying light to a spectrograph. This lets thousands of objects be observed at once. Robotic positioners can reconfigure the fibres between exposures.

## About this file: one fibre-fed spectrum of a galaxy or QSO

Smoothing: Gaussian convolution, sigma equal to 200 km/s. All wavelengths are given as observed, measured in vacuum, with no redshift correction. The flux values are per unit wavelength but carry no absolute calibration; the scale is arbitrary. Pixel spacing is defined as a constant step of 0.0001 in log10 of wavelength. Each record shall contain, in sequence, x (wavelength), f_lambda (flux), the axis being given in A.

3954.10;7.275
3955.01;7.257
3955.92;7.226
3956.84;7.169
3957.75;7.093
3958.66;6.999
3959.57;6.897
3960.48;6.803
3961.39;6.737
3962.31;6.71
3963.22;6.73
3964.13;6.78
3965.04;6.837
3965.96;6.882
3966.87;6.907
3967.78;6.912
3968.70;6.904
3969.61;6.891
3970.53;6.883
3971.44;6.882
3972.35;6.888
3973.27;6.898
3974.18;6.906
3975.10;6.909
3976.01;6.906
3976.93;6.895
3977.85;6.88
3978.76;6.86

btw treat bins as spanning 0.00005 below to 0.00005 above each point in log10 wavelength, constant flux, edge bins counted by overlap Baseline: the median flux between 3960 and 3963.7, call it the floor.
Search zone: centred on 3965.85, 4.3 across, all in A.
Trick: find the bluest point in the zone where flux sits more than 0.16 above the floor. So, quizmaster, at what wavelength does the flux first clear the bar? 3966.87 A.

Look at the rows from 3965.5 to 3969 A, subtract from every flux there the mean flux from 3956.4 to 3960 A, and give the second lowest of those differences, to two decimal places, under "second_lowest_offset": -0.14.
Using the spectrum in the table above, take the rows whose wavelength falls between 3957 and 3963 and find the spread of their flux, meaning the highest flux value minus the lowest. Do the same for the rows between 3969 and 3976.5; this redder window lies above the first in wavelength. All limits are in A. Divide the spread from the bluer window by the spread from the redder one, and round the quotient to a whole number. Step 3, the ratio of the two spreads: 14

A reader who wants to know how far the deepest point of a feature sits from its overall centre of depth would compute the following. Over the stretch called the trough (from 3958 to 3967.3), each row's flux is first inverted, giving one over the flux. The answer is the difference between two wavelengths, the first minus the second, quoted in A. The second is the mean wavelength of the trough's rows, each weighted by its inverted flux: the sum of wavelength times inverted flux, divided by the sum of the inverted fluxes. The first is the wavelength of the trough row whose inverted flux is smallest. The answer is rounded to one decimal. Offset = -4.1 A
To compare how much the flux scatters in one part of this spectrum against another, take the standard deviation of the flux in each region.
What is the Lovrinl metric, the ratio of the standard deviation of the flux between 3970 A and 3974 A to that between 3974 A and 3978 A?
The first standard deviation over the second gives 0.6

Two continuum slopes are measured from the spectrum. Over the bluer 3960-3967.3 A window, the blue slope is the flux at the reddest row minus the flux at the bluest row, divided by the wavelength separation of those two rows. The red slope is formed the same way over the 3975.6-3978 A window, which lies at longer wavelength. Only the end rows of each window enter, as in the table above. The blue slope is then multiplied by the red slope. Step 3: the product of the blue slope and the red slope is -0.0002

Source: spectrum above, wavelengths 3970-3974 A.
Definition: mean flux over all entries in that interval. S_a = 6.89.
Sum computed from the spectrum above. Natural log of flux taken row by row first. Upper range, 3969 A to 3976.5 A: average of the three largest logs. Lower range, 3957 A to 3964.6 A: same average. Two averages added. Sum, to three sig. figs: 3.88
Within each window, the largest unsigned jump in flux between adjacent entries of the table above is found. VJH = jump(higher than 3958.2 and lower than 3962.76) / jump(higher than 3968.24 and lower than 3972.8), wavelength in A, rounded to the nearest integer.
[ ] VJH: 8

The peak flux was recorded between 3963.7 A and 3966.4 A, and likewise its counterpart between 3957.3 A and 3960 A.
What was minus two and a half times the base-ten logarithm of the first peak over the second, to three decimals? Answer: 0.033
